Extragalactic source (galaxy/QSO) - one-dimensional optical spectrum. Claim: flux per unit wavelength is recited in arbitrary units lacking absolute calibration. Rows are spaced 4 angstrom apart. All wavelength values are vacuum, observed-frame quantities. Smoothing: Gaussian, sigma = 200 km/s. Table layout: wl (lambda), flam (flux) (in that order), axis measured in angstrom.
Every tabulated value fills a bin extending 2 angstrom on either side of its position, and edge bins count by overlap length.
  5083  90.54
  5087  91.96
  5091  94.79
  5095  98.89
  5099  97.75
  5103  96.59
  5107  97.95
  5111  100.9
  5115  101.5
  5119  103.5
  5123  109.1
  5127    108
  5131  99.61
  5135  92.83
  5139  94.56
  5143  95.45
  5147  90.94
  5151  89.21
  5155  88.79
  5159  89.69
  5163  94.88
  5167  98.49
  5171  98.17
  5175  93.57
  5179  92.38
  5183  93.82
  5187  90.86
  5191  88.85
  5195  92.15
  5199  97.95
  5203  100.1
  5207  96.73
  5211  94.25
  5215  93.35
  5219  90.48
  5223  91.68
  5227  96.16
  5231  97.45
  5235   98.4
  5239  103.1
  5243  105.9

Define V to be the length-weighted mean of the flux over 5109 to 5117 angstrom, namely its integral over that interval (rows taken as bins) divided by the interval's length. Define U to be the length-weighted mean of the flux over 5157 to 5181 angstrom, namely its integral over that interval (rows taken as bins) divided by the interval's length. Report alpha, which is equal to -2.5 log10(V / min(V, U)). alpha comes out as -0.074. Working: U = 95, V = 101.2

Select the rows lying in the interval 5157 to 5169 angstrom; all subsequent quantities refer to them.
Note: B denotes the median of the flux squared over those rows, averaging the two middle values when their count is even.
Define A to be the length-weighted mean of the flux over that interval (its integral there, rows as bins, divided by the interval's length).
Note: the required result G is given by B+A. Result 9097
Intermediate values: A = 94.4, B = 9002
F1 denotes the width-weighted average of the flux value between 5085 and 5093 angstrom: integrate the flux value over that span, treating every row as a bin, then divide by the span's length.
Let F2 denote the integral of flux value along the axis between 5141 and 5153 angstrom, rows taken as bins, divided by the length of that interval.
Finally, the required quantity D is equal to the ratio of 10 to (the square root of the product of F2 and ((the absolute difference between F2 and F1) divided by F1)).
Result 8.2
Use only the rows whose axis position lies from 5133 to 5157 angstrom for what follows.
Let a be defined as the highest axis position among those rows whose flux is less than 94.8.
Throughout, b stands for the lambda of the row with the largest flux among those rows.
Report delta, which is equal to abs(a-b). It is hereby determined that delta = 12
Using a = 5155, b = 5143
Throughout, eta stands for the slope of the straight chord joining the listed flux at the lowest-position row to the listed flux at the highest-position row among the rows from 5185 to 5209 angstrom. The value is 0.29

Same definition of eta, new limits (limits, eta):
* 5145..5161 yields -0.10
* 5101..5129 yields 0.48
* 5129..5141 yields -0.63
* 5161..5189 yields -0.17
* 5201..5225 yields -0.42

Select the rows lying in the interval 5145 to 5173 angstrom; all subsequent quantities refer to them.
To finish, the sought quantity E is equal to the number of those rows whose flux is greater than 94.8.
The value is 3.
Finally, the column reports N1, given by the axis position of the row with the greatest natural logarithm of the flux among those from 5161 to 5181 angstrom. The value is 5167 angstrom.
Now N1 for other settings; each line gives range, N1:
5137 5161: 5143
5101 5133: 5123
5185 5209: 5203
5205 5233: 5231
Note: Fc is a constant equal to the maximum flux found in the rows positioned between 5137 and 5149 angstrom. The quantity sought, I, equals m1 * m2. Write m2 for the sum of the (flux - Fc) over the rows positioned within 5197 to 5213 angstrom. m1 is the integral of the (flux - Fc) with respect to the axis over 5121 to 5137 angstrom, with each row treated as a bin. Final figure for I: 802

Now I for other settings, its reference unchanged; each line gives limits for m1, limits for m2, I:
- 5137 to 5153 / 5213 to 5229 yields 472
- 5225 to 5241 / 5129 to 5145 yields 35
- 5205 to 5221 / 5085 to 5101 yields -44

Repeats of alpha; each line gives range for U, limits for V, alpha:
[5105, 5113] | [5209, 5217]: 0.000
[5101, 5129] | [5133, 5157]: 0.000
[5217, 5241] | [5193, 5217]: 0.000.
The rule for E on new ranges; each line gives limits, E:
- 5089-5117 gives 6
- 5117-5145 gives 5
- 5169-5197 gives 1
